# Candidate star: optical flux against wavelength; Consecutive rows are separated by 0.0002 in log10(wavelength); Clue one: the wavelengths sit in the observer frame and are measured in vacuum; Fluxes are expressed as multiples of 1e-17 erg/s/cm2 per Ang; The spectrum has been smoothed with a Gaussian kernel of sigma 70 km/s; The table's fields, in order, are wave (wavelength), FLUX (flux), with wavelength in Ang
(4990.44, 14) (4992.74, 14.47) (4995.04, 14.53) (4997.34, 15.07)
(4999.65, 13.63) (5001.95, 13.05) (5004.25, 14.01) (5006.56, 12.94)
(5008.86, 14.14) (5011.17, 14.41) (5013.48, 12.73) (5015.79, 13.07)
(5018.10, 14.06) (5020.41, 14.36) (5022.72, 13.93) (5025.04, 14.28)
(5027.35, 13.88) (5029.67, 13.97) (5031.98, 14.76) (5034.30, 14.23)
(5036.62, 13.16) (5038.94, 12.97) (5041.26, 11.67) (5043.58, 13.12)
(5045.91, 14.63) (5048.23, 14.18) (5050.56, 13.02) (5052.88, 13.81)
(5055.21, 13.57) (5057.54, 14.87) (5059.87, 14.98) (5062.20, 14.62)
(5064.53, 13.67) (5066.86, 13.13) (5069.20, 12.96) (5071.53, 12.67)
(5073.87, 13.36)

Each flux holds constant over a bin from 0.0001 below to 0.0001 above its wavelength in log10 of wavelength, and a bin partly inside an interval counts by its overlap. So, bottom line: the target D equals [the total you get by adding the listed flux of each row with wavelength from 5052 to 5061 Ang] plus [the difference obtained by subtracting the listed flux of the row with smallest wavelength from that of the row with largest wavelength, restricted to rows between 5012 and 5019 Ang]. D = 59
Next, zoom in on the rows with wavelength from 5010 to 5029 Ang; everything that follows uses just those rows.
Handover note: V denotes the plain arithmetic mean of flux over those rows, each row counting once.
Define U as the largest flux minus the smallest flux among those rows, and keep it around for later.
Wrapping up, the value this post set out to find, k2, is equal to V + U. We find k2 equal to 15.5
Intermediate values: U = 1.7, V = 13.8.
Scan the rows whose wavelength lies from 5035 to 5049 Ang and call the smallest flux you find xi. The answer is 11.67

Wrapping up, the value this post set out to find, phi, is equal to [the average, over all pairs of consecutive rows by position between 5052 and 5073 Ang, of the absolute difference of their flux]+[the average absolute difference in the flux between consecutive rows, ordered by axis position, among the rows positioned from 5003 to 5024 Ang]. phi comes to 1.28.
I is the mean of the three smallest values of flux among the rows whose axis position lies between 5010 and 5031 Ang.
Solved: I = 13.2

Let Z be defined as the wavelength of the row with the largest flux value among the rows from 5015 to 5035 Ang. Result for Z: 5031.98 Ang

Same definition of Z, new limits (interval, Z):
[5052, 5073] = 5059.87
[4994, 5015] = 4997.34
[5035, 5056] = 5045.91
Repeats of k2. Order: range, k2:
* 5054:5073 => 16.1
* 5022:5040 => 15.7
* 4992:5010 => 16.1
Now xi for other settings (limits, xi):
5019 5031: 13.88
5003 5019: 12.73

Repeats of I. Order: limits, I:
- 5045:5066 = 13.4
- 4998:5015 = 12.9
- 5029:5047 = 12.6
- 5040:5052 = 12.6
